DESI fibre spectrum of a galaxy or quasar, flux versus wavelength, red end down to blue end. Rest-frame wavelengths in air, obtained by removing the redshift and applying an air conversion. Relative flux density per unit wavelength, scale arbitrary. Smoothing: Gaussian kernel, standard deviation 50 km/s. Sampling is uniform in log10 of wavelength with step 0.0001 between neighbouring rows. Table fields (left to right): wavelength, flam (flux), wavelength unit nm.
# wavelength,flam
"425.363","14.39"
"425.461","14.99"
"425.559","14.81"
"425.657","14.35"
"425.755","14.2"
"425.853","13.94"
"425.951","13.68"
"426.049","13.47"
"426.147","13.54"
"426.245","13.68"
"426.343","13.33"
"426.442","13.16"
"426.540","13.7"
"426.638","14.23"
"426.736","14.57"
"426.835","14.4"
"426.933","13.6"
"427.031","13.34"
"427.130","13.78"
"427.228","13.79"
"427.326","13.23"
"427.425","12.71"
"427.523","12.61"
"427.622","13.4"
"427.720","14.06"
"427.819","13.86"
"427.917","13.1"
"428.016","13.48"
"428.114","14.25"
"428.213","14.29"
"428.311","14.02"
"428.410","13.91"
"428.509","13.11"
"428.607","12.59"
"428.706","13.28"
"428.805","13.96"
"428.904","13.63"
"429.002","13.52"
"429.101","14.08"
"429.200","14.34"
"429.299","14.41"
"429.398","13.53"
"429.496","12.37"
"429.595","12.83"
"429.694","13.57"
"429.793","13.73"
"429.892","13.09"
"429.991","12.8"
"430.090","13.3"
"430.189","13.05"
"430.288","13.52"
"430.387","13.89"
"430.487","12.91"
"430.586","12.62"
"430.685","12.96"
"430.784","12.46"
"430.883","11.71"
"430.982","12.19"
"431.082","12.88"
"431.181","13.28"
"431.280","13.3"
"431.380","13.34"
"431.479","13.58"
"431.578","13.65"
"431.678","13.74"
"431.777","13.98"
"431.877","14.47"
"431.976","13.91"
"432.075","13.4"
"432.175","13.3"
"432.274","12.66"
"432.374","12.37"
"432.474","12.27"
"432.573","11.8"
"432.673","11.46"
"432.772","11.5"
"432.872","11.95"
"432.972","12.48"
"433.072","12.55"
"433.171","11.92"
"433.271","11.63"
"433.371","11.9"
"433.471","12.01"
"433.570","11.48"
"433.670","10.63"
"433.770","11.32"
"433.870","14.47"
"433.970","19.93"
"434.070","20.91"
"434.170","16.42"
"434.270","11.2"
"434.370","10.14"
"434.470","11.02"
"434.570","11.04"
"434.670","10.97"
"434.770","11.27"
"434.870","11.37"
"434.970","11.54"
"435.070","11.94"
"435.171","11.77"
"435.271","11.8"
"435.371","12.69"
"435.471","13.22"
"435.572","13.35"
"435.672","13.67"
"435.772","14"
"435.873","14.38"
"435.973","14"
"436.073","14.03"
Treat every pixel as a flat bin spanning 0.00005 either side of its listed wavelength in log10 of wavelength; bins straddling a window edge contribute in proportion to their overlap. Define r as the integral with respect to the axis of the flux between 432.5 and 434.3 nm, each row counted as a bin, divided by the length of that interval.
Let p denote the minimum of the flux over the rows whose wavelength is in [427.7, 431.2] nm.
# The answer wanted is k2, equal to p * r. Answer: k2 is 153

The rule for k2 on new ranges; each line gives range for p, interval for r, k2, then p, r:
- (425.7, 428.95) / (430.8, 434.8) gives 162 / 12.59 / 12.9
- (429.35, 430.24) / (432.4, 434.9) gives 155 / 12.37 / 12.6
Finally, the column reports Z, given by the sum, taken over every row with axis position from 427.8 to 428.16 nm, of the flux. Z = 55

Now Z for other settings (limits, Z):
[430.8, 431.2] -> 50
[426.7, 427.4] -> 97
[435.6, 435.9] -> 42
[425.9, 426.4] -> 68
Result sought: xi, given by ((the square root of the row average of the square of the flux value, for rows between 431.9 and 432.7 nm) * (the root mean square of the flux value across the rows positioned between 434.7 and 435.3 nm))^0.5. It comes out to 12.1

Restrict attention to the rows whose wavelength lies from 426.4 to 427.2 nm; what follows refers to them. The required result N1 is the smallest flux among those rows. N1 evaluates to 13.16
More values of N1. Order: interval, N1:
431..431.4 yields 12.88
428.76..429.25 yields 13.52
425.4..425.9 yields 13.94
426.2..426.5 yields 13.16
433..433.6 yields 11.48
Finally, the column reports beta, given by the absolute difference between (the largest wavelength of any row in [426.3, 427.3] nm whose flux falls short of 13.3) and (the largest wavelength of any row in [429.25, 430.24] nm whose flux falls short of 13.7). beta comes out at 3.75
